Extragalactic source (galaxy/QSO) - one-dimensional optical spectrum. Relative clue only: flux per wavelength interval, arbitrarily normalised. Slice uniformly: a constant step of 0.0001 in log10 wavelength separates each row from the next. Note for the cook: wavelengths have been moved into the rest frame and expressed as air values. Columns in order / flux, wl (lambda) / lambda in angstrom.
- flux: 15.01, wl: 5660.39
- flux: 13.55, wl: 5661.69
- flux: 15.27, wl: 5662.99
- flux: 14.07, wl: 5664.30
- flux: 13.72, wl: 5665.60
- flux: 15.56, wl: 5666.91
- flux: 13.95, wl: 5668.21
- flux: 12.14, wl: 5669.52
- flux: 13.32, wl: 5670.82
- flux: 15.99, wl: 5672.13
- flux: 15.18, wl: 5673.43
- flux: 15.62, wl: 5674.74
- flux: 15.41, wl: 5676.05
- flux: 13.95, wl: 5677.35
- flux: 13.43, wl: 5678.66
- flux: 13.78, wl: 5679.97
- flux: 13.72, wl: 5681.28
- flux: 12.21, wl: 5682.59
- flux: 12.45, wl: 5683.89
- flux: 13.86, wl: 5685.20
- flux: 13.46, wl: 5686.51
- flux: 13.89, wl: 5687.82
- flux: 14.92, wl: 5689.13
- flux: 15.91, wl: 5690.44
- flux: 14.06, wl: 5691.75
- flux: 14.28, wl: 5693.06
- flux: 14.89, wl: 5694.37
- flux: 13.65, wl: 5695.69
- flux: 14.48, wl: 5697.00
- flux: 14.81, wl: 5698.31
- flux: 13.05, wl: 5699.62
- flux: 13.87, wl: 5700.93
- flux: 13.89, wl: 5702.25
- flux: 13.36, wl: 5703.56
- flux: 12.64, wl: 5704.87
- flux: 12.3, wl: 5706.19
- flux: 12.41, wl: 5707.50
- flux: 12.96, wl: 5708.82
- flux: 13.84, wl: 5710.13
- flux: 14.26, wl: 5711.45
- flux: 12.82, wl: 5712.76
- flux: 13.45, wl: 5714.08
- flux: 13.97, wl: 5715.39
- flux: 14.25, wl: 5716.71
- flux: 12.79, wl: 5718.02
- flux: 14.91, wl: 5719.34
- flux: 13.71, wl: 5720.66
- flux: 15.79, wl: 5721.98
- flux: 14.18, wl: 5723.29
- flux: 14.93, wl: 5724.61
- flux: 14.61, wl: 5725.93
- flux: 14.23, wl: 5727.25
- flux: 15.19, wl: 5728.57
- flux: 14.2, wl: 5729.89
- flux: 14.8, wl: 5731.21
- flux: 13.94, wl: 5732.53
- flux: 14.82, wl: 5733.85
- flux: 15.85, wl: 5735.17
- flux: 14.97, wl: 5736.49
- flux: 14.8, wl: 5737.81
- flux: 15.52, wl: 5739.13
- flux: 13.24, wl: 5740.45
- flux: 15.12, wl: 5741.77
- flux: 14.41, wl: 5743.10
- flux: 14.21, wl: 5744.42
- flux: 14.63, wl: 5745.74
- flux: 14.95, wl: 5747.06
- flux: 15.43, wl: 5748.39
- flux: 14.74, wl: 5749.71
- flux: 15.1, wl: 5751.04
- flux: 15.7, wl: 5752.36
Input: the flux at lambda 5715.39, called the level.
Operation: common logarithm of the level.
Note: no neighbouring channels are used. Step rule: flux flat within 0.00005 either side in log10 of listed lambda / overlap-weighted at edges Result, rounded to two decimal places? 1.15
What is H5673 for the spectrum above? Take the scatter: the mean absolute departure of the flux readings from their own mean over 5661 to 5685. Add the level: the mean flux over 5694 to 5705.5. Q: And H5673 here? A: 14.8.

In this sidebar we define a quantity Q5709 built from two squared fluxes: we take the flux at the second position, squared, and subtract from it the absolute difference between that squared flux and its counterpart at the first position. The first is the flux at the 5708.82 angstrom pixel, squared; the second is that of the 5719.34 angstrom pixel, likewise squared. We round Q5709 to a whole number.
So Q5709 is 168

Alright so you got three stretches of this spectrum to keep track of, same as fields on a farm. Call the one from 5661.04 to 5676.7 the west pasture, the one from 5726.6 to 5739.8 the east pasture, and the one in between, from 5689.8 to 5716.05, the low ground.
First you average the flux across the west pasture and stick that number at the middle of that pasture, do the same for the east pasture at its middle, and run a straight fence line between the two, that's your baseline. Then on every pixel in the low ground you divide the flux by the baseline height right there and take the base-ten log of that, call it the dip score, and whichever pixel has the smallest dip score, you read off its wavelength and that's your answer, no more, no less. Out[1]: 5706.19 angstrom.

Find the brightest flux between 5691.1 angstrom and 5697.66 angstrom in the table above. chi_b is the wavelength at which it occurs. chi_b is 5694.37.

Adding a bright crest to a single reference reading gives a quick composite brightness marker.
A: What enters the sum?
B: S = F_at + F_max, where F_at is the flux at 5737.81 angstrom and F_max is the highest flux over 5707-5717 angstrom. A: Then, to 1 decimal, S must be 29.1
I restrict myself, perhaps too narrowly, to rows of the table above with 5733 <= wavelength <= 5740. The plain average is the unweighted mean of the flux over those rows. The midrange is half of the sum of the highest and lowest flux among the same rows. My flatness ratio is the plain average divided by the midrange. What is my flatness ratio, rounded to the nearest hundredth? 0.99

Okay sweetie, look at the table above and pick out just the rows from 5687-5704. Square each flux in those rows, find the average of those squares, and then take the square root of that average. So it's 14.3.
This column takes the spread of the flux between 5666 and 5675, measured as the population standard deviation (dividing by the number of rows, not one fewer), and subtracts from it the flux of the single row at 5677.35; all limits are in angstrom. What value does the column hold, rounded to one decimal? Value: -12.6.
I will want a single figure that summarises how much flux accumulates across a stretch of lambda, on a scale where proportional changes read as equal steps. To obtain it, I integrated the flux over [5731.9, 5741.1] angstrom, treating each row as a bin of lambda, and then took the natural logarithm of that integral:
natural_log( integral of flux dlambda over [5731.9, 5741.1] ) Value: 4.9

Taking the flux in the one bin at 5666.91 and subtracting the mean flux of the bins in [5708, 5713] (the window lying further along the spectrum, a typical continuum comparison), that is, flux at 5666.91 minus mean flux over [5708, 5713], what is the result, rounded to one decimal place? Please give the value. 2.1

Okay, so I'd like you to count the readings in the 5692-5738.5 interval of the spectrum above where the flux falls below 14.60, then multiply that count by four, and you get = 92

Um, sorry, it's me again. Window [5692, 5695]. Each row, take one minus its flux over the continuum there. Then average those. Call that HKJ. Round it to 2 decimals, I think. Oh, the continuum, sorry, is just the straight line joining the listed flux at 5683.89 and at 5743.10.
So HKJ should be -0.14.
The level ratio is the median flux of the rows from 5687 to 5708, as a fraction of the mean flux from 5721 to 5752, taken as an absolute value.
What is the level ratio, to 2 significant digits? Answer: 0.94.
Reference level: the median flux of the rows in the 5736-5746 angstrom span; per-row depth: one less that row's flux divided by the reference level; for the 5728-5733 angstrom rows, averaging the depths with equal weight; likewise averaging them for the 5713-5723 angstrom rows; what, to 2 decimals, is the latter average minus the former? 0.03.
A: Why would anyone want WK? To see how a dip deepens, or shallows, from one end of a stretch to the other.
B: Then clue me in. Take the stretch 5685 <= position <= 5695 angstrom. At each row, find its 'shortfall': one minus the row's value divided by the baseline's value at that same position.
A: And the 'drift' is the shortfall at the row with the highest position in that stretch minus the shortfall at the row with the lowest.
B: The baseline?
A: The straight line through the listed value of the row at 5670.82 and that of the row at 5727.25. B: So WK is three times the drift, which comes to -0.19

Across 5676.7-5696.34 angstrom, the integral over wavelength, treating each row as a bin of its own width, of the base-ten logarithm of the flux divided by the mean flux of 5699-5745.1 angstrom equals -0.1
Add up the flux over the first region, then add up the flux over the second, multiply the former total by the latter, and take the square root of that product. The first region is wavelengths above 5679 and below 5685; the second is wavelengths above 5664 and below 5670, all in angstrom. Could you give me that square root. 60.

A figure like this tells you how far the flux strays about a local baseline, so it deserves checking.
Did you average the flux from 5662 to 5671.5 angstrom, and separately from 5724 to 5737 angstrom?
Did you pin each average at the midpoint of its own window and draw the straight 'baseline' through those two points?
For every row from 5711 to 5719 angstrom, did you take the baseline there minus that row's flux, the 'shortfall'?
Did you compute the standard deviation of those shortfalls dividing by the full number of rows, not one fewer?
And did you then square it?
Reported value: 0.39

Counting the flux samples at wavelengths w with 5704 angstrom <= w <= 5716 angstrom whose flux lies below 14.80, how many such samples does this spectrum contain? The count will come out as 9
